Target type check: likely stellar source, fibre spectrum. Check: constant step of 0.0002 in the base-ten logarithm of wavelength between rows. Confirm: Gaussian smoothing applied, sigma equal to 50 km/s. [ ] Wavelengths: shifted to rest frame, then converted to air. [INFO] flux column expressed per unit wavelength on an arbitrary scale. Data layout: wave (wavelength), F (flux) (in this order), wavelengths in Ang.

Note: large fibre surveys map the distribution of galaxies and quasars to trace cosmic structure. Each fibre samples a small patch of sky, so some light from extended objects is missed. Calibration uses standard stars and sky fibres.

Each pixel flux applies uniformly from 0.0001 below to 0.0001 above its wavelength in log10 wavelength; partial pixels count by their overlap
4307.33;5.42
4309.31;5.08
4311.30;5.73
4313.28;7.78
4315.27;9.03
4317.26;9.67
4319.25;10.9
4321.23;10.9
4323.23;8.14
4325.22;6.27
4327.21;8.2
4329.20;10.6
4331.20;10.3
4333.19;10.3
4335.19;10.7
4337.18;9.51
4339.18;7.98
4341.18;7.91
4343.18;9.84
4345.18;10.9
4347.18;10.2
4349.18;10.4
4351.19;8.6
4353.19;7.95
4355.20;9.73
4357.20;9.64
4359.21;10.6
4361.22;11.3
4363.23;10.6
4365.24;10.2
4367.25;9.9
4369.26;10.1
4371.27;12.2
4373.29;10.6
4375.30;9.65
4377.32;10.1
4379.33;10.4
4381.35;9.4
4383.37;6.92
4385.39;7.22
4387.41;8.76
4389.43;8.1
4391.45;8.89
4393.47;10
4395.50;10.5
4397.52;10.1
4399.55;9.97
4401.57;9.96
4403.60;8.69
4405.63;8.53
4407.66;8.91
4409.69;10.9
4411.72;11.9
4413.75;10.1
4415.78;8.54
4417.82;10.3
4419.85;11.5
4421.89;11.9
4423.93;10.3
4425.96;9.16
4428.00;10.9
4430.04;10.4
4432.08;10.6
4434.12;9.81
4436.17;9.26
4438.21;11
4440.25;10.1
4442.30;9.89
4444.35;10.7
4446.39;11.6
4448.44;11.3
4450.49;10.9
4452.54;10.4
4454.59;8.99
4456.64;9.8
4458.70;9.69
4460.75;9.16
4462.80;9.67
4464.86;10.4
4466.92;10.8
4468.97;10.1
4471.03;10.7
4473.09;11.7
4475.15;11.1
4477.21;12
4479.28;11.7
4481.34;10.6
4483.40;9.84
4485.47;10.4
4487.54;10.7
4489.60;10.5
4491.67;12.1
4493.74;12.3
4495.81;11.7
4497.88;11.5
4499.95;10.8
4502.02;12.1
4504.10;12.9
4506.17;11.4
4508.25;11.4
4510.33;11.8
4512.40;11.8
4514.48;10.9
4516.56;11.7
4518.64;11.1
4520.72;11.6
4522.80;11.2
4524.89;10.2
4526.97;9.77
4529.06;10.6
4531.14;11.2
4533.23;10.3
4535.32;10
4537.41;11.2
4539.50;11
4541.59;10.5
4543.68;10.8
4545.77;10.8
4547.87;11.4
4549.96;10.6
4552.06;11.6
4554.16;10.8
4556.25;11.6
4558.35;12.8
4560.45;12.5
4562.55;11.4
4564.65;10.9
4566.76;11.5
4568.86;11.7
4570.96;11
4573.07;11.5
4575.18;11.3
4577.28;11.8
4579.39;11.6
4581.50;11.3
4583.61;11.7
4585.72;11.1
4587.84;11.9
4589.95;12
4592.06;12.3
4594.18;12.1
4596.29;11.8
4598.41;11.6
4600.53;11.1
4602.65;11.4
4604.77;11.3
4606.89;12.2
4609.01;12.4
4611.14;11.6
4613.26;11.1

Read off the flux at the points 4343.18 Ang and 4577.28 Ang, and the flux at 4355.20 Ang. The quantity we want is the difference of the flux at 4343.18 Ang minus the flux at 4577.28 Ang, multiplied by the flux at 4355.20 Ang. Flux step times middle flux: -19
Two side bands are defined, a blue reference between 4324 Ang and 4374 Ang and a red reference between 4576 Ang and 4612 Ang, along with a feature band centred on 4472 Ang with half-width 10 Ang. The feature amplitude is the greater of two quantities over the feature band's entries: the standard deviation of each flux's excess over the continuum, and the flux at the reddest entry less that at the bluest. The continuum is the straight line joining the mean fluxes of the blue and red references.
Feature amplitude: 0.93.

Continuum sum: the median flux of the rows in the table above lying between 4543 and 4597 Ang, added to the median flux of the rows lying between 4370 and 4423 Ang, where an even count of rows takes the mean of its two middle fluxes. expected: 21.5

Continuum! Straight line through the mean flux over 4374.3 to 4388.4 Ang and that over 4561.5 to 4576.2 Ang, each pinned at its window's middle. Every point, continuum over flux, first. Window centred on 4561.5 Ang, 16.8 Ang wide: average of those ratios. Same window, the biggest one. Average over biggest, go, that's 0.935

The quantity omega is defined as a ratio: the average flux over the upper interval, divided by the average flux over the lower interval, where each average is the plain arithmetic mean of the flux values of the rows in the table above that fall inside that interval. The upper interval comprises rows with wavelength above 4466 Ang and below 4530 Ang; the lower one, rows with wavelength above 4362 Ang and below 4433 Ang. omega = 1.13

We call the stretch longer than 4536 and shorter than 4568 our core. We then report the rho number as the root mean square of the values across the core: 11.3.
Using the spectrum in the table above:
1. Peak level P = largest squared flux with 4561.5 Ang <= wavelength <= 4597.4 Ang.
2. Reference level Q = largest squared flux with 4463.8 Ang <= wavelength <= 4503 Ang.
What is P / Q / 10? 0.100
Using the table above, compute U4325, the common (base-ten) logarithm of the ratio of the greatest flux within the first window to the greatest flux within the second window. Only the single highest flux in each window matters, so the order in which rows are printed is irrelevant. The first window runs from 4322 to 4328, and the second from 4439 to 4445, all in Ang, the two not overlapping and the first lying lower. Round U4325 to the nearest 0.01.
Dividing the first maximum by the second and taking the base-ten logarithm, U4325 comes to -0.12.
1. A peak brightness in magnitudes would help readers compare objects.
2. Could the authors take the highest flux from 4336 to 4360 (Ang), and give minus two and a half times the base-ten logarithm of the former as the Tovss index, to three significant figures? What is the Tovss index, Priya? -2.59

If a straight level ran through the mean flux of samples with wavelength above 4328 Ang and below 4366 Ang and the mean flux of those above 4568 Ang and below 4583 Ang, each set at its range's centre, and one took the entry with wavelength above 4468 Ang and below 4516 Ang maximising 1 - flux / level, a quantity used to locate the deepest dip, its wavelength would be 4483.40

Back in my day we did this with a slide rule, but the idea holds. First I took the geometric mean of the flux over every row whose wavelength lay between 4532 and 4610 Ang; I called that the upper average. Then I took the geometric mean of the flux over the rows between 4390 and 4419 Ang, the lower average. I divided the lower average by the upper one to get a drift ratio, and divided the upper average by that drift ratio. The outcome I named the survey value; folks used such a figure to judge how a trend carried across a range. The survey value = 13.3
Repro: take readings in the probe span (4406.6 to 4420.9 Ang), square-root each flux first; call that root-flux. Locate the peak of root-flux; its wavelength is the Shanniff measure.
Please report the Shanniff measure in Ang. 4411.72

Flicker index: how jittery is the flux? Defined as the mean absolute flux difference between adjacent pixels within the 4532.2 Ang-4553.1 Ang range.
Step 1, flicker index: 0.54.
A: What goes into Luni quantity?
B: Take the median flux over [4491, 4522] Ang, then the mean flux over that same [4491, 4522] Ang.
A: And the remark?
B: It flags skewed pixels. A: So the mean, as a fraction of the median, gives 1.00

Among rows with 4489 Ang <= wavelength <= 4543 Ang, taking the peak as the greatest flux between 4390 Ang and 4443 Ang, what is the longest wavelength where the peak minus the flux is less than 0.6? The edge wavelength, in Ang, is 4520.72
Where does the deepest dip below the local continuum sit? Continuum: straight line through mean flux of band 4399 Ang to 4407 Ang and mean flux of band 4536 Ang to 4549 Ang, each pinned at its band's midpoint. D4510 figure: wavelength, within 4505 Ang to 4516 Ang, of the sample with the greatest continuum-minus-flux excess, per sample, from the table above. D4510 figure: 4514.48 Ang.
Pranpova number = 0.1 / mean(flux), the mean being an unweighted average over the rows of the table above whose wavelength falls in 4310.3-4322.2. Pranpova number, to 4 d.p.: 0.0111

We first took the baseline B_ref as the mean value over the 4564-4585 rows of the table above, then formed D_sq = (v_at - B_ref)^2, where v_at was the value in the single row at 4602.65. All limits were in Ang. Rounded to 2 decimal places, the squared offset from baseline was 0.00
